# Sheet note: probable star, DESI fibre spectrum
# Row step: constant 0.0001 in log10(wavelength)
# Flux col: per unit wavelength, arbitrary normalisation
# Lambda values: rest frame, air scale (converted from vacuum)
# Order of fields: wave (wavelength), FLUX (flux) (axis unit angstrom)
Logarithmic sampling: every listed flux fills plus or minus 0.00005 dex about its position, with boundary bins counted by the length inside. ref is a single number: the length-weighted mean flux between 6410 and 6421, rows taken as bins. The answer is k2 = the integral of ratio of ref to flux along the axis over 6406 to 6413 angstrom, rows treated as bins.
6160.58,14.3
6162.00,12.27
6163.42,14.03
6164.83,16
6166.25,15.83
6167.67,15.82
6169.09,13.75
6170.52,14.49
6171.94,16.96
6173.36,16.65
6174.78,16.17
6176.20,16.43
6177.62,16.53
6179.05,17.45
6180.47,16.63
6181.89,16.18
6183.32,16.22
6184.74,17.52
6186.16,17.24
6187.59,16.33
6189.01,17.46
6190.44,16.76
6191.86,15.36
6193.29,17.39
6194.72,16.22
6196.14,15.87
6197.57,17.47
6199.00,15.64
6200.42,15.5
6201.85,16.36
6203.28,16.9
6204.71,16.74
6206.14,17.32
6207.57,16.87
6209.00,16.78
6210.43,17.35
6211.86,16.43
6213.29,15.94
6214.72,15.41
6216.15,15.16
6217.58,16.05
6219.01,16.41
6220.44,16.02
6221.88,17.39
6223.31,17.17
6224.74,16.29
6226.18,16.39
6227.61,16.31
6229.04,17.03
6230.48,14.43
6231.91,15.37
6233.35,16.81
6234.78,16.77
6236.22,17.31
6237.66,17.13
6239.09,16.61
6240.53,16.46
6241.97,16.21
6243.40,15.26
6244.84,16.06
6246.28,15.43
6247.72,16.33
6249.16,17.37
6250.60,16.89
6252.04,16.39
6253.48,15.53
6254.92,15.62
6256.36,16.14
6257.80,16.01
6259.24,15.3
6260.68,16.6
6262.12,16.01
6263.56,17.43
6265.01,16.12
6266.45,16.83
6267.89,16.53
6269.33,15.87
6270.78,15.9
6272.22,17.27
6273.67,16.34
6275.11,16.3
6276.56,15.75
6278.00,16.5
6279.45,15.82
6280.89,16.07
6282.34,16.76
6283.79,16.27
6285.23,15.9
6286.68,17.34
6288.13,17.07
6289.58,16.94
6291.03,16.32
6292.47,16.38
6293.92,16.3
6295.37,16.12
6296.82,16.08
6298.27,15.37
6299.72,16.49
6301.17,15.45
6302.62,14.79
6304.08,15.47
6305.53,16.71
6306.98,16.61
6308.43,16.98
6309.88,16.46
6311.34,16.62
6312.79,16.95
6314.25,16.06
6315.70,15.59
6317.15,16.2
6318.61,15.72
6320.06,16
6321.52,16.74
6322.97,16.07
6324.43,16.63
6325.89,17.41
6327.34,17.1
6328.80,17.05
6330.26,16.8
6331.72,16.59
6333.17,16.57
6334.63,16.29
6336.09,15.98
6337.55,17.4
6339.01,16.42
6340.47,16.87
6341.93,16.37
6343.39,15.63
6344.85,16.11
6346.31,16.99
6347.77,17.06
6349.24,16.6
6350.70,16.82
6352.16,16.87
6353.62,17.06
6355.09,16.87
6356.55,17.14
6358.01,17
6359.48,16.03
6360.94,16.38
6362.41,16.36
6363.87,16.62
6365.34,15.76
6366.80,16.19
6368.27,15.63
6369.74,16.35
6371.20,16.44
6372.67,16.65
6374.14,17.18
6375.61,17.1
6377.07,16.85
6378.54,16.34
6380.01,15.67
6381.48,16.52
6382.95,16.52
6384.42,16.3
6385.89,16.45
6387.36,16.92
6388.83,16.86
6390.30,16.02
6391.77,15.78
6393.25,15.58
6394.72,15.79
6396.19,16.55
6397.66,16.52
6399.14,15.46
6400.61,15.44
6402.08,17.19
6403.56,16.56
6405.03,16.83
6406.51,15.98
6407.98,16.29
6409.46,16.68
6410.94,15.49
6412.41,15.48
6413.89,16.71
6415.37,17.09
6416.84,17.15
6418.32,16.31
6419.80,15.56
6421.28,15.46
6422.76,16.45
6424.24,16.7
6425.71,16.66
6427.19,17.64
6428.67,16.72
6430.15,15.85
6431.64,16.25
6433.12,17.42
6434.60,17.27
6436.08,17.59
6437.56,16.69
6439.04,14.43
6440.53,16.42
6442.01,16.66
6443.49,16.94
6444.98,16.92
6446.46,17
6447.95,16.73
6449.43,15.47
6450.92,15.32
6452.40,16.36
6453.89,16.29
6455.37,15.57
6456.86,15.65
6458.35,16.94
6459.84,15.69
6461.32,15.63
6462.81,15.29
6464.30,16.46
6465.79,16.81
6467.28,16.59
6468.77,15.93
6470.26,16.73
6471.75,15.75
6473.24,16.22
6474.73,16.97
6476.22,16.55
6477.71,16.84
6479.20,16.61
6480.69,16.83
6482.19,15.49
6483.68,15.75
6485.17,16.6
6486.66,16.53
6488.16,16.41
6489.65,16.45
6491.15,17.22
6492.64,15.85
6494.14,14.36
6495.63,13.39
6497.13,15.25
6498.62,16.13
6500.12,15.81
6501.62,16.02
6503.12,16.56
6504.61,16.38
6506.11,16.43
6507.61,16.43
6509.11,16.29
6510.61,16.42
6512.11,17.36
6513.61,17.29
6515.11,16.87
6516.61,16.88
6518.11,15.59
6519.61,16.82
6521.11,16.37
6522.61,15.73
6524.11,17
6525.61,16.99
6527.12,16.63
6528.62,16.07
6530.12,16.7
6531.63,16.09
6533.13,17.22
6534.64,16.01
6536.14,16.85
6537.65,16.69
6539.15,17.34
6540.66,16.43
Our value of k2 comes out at 7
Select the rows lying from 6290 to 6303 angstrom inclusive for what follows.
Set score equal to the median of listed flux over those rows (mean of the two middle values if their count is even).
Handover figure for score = 16.1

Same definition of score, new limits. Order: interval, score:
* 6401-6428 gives 16.6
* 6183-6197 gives 16.5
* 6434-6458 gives 16.5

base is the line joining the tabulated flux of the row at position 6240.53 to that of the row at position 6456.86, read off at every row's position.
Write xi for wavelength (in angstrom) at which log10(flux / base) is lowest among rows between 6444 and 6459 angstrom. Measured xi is 6450.92 angstrom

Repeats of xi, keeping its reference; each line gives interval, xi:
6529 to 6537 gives 6534.64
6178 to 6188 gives 6181.89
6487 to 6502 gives 6495.63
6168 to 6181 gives 6169.09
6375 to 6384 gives 6380.01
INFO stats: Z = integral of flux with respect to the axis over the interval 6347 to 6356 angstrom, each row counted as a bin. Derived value 152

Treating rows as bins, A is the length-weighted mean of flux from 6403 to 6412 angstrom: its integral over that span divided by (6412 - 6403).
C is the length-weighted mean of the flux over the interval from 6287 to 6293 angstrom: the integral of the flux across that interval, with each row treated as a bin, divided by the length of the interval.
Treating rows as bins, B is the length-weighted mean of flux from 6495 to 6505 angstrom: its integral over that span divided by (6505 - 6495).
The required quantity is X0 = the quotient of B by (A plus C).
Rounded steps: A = 16.3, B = 15.65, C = 16.7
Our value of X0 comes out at 0.474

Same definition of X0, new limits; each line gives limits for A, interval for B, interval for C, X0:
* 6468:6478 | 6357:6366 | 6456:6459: 0.502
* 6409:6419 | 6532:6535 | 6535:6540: 0.499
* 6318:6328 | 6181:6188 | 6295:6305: 0.519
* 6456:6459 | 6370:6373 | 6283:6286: 0.511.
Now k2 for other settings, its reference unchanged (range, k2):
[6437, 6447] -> 10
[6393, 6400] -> 7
